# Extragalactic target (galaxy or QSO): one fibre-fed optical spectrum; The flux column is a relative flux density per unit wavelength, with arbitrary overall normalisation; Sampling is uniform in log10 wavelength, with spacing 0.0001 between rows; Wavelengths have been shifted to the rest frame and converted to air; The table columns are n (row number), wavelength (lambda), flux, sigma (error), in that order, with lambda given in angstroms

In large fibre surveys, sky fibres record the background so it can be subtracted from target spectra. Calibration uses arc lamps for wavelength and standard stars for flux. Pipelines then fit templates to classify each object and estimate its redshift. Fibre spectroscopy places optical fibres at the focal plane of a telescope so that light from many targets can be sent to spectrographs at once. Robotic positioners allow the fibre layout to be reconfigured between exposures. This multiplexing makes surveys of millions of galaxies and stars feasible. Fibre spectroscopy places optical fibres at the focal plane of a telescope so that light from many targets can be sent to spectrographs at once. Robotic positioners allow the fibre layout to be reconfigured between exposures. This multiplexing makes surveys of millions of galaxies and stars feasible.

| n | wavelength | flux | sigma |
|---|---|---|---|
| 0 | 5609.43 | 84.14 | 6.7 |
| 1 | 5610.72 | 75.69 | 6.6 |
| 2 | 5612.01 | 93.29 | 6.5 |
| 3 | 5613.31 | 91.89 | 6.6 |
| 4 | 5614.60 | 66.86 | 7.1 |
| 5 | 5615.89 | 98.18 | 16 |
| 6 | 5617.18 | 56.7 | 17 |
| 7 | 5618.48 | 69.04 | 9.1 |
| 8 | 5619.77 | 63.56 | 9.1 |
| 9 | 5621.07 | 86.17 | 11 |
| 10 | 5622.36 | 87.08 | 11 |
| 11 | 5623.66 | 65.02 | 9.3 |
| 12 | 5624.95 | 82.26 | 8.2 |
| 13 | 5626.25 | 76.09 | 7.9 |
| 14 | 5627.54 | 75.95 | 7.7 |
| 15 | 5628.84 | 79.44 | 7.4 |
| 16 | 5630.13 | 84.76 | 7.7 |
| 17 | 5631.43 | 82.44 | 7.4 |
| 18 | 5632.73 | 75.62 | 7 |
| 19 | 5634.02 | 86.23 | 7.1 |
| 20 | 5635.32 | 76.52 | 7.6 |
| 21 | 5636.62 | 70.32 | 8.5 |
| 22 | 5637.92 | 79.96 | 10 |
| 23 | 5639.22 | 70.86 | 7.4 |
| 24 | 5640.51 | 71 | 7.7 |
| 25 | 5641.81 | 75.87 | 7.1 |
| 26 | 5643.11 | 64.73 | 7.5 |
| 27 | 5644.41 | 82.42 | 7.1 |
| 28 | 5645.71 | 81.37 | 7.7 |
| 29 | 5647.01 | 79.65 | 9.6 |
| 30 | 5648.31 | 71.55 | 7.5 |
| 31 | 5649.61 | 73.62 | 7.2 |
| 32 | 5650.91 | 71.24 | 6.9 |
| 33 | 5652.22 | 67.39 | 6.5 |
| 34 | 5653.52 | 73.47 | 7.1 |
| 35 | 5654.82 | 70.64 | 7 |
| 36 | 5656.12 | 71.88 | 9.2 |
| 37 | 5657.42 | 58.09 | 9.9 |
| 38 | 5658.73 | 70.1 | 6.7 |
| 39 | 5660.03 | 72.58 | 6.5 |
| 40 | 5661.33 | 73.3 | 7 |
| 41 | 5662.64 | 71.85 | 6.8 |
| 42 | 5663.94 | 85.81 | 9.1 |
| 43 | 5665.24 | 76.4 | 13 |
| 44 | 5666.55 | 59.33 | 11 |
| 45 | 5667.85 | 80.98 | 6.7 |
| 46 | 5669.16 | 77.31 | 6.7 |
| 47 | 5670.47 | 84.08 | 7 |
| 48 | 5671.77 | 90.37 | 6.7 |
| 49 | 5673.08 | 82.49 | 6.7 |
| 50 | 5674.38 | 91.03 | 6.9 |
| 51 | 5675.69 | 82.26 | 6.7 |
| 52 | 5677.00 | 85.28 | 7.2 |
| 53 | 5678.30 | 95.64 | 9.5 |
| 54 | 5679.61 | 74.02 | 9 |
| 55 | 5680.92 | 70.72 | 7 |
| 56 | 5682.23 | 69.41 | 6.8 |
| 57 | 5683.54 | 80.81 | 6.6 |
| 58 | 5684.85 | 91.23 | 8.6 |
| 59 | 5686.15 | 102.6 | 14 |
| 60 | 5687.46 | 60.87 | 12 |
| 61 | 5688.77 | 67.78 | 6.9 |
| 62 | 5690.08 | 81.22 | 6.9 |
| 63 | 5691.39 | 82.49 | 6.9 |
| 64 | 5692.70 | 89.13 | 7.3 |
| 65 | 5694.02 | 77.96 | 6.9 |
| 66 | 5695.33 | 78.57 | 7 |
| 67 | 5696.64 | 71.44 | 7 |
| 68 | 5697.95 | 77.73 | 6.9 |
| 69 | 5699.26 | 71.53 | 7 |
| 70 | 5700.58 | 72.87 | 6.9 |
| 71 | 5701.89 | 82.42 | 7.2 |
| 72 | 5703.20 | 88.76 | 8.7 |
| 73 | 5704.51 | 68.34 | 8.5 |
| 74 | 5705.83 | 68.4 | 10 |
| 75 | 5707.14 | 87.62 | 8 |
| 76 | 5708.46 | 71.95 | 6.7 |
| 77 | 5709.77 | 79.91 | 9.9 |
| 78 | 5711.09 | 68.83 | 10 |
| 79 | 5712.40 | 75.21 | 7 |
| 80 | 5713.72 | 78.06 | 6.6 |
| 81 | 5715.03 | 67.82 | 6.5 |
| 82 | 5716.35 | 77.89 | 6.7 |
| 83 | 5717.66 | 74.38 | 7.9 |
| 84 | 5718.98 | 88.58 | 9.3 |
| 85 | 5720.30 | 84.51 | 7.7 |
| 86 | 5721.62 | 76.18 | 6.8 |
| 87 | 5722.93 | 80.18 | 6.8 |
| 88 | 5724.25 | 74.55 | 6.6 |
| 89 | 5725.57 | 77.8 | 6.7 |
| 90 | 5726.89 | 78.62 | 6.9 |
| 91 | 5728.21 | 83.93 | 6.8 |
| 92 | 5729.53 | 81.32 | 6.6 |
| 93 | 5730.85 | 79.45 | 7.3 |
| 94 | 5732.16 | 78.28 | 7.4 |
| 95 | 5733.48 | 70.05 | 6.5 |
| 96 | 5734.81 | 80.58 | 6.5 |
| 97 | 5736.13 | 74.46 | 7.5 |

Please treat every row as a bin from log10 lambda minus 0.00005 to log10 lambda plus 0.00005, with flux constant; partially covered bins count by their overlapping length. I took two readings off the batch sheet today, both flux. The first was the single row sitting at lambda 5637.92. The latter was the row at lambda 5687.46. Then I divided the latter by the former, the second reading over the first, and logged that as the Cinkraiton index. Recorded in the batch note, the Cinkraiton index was 0.76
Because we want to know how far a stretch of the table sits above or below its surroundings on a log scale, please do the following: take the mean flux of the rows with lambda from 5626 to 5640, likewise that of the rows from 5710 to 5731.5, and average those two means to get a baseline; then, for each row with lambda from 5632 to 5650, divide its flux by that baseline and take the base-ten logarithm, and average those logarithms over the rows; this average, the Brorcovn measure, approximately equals -0.014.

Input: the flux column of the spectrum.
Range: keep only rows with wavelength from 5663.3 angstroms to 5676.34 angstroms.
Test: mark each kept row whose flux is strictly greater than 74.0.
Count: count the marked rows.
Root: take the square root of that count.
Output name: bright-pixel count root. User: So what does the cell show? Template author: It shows 3.0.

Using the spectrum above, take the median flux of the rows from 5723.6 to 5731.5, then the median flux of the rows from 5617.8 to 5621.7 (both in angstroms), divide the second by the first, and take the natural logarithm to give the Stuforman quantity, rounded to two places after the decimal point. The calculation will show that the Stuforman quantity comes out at -0.14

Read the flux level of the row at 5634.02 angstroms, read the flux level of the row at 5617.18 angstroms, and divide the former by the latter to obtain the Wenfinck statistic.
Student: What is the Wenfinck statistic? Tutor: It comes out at 1.52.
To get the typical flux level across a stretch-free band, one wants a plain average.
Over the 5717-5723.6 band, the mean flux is 80.8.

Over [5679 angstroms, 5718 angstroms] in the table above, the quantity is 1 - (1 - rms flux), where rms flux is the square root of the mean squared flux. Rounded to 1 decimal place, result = 77.5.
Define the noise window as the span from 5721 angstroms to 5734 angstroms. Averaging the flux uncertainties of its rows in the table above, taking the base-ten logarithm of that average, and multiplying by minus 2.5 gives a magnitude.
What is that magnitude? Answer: -2.09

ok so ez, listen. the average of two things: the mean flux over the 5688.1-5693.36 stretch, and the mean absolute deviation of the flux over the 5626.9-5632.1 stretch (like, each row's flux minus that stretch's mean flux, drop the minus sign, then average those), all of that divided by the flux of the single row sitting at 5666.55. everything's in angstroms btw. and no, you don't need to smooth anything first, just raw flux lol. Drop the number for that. 0.70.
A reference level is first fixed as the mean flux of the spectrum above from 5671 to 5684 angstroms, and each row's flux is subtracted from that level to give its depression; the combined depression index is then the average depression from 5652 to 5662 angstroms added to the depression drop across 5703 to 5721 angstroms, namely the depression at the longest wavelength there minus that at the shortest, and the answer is 17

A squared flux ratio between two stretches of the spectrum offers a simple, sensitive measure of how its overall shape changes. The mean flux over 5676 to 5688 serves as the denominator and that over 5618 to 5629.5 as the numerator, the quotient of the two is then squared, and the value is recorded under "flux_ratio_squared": 0.88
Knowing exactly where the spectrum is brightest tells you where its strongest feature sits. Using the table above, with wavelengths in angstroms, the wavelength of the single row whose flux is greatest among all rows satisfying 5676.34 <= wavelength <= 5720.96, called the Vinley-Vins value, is 5686.15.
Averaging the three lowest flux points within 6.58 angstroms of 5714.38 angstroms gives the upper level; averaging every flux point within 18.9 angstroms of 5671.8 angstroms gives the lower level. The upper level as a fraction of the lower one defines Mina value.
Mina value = 0.90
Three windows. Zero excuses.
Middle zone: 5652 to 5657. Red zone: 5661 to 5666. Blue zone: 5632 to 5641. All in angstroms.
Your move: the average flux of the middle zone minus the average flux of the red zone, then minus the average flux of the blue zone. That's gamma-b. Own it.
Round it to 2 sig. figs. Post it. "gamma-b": -82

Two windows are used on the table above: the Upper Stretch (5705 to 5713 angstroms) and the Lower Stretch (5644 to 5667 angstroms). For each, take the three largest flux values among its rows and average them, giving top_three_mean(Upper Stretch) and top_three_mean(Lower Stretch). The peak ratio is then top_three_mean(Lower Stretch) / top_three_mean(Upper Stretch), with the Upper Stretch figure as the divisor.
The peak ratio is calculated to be 1.03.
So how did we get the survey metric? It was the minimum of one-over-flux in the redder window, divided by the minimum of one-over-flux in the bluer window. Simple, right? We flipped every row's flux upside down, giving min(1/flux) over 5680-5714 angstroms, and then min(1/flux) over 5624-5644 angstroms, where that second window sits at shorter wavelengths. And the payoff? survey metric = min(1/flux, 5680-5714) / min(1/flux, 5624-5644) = 0.84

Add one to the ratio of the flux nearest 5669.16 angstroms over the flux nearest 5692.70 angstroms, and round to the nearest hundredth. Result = 1.87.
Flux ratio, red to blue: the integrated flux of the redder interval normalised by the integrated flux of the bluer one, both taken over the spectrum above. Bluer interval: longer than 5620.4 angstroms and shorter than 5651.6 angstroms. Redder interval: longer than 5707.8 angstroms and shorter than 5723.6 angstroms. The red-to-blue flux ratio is 0.5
